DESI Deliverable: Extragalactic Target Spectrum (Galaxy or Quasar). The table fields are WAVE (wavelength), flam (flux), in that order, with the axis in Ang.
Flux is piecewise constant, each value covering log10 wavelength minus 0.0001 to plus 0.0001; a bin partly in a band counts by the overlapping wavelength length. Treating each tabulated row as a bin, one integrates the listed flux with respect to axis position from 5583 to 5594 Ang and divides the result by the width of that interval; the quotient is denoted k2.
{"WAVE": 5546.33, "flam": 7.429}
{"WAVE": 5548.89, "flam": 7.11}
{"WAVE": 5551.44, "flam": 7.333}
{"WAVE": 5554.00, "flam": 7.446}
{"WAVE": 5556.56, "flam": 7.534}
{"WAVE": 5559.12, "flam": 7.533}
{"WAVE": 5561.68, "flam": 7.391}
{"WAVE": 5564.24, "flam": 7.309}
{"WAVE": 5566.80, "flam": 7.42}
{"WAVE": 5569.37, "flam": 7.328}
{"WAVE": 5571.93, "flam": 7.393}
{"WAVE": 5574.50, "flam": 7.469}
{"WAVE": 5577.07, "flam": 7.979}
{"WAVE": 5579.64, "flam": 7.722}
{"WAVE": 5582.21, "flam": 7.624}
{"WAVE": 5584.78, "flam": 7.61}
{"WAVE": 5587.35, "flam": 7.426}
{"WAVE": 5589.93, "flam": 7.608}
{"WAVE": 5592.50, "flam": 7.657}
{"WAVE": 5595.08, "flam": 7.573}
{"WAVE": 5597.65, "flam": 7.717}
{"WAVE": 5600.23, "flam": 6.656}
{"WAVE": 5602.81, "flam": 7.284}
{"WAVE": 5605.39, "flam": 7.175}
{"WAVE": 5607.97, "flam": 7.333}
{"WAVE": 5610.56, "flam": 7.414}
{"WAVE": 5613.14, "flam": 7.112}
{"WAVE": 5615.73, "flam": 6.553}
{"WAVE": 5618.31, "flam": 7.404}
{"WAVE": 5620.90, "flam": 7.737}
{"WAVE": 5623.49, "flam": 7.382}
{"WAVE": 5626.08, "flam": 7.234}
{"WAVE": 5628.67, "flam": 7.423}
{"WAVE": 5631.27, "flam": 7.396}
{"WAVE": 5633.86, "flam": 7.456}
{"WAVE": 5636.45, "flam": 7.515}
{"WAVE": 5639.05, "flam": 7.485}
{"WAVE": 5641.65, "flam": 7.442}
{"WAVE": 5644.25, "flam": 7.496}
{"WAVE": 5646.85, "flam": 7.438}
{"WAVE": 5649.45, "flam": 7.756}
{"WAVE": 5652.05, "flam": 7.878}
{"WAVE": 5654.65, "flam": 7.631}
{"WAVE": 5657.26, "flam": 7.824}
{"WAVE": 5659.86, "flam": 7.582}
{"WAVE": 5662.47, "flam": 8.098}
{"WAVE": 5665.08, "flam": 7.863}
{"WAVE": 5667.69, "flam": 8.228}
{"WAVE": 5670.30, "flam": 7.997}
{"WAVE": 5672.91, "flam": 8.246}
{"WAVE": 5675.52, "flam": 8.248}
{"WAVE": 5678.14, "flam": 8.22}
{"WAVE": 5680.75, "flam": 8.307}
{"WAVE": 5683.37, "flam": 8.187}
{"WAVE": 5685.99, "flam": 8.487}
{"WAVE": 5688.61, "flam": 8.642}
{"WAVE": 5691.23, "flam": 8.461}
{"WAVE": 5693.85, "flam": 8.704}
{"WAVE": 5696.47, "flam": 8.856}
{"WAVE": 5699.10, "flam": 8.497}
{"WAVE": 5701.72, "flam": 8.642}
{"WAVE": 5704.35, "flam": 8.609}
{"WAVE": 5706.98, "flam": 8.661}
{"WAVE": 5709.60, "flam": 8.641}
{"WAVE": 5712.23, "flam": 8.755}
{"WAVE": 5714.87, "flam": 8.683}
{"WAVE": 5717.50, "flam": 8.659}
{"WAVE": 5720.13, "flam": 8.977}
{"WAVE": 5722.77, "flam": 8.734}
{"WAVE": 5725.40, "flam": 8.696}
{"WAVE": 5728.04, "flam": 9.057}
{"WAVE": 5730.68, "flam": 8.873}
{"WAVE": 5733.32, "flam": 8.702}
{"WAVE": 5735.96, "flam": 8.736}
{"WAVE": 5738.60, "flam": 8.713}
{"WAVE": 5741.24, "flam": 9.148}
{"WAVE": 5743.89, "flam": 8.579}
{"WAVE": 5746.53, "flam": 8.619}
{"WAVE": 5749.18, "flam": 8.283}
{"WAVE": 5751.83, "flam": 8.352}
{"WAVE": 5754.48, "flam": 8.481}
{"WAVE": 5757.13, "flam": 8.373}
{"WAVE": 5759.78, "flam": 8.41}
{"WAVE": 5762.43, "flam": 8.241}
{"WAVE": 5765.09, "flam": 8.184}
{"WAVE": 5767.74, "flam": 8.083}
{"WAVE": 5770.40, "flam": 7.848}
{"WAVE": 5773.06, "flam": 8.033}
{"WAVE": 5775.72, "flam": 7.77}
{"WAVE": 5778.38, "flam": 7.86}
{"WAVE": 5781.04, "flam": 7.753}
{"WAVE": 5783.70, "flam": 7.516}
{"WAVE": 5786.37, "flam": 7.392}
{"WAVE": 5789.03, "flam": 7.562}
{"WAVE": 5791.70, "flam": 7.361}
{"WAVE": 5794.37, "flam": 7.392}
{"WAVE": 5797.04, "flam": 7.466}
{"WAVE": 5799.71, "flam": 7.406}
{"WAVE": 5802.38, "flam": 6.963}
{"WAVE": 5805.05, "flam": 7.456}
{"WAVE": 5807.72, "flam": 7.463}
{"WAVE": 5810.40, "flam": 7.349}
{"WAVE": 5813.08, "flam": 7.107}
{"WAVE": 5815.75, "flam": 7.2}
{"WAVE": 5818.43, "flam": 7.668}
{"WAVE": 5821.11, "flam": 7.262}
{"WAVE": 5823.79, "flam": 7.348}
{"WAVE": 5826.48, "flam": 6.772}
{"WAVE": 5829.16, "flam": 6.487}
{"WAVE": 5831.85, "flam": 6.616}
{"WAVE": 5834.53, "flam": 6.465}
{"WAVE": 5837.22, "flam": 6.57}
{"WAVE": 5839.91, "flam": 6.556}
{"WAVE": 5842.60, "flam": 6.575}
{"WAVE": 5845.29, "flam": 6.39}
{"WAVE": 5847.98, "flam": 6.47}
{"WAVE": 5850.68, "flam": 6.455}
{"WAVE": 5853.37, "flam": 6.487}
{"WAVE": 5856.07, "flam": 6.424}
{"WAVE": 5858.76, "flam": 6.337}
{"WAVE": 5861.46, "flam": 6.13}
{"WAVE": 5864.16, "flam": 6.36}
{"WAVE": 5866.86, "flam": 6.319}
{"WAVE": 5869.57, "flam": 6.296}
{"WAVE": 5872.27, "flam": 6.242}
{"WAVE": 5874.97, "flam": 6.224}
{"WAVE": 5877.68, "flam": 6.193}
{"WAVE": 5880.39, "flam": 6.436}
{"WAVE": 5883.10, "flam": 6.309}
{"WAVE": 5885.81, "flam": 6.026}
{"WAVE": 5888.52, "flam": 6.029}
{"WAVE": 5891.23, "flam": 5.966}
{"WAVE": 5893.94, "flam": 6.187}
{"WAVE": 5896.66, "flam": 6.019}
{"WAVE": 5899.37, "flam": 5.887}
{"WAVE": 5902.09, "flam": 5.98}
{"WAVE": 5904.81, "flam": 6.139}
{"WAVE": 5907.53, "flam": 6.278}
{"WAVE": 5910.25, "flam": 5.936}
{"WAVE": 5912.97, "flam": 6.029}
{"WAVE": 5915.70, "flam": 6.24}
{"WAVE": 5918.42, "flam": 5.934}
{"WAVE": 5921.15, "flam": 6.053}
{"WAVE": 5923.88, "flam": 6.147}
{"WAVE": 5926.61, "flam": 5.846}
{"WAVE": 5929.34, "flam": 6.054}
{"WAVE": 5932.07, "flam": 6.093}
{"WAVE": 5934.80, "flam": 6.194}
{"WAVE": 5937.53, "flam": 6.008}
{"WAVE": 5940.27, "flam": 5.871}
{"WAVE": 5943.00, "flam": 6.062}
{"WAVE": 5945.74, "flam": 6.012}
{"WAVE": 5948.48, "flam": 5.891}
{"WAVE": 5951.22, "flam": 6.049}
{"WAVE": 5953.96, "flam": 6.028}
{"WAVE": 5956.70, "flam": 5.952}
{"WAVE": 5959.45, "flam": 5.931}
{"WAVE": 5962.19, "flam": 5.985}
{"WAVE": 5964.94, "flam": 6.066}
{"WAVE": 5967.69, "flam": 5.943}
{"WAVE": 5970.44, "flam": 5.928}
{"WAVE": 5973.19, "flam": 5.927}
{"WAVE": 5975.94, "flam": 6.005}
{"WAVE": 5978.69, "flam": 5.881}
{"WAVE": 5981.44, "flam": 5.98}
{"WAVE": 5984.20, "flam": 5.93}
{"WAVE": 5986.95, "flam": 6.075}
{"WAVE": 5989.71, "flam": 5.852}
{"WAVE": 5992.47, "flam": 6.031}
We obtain 7.6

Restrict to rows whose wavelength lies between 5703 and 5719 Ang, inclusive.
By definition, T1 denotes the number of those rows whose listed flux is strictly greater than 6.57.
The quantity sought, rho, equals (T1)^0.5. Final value 2.4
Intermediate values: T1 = 6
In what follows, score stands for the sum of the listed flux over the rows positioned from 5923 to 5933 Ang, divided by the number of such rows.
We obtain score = 6.0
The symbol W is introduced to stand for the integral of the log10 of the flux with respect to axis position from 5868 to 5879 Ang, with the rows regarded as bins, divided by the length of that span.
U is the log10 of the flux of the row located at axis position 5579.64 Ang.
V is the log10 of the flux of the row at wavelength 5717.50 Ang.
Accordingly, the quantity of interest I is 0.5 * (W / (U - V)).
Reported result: -8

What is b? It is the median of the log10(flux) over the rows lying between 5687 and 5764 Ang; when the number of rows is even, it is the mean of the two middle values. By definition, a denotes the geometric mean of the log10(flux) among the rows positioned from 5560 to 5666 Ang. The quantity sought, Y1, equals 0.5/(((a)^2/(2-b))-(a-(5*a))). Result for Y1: 0.119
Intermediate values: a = 0.87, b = 0.94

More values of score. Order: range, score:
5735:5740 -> 8.7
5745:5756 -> 8.4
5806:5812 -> 7.4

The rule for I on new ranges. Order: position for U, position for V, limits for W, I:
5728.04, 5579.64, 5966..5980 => 6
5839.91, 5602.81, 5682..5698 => -10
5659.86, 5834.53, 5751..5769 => 7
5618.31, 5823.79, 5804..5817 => 131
